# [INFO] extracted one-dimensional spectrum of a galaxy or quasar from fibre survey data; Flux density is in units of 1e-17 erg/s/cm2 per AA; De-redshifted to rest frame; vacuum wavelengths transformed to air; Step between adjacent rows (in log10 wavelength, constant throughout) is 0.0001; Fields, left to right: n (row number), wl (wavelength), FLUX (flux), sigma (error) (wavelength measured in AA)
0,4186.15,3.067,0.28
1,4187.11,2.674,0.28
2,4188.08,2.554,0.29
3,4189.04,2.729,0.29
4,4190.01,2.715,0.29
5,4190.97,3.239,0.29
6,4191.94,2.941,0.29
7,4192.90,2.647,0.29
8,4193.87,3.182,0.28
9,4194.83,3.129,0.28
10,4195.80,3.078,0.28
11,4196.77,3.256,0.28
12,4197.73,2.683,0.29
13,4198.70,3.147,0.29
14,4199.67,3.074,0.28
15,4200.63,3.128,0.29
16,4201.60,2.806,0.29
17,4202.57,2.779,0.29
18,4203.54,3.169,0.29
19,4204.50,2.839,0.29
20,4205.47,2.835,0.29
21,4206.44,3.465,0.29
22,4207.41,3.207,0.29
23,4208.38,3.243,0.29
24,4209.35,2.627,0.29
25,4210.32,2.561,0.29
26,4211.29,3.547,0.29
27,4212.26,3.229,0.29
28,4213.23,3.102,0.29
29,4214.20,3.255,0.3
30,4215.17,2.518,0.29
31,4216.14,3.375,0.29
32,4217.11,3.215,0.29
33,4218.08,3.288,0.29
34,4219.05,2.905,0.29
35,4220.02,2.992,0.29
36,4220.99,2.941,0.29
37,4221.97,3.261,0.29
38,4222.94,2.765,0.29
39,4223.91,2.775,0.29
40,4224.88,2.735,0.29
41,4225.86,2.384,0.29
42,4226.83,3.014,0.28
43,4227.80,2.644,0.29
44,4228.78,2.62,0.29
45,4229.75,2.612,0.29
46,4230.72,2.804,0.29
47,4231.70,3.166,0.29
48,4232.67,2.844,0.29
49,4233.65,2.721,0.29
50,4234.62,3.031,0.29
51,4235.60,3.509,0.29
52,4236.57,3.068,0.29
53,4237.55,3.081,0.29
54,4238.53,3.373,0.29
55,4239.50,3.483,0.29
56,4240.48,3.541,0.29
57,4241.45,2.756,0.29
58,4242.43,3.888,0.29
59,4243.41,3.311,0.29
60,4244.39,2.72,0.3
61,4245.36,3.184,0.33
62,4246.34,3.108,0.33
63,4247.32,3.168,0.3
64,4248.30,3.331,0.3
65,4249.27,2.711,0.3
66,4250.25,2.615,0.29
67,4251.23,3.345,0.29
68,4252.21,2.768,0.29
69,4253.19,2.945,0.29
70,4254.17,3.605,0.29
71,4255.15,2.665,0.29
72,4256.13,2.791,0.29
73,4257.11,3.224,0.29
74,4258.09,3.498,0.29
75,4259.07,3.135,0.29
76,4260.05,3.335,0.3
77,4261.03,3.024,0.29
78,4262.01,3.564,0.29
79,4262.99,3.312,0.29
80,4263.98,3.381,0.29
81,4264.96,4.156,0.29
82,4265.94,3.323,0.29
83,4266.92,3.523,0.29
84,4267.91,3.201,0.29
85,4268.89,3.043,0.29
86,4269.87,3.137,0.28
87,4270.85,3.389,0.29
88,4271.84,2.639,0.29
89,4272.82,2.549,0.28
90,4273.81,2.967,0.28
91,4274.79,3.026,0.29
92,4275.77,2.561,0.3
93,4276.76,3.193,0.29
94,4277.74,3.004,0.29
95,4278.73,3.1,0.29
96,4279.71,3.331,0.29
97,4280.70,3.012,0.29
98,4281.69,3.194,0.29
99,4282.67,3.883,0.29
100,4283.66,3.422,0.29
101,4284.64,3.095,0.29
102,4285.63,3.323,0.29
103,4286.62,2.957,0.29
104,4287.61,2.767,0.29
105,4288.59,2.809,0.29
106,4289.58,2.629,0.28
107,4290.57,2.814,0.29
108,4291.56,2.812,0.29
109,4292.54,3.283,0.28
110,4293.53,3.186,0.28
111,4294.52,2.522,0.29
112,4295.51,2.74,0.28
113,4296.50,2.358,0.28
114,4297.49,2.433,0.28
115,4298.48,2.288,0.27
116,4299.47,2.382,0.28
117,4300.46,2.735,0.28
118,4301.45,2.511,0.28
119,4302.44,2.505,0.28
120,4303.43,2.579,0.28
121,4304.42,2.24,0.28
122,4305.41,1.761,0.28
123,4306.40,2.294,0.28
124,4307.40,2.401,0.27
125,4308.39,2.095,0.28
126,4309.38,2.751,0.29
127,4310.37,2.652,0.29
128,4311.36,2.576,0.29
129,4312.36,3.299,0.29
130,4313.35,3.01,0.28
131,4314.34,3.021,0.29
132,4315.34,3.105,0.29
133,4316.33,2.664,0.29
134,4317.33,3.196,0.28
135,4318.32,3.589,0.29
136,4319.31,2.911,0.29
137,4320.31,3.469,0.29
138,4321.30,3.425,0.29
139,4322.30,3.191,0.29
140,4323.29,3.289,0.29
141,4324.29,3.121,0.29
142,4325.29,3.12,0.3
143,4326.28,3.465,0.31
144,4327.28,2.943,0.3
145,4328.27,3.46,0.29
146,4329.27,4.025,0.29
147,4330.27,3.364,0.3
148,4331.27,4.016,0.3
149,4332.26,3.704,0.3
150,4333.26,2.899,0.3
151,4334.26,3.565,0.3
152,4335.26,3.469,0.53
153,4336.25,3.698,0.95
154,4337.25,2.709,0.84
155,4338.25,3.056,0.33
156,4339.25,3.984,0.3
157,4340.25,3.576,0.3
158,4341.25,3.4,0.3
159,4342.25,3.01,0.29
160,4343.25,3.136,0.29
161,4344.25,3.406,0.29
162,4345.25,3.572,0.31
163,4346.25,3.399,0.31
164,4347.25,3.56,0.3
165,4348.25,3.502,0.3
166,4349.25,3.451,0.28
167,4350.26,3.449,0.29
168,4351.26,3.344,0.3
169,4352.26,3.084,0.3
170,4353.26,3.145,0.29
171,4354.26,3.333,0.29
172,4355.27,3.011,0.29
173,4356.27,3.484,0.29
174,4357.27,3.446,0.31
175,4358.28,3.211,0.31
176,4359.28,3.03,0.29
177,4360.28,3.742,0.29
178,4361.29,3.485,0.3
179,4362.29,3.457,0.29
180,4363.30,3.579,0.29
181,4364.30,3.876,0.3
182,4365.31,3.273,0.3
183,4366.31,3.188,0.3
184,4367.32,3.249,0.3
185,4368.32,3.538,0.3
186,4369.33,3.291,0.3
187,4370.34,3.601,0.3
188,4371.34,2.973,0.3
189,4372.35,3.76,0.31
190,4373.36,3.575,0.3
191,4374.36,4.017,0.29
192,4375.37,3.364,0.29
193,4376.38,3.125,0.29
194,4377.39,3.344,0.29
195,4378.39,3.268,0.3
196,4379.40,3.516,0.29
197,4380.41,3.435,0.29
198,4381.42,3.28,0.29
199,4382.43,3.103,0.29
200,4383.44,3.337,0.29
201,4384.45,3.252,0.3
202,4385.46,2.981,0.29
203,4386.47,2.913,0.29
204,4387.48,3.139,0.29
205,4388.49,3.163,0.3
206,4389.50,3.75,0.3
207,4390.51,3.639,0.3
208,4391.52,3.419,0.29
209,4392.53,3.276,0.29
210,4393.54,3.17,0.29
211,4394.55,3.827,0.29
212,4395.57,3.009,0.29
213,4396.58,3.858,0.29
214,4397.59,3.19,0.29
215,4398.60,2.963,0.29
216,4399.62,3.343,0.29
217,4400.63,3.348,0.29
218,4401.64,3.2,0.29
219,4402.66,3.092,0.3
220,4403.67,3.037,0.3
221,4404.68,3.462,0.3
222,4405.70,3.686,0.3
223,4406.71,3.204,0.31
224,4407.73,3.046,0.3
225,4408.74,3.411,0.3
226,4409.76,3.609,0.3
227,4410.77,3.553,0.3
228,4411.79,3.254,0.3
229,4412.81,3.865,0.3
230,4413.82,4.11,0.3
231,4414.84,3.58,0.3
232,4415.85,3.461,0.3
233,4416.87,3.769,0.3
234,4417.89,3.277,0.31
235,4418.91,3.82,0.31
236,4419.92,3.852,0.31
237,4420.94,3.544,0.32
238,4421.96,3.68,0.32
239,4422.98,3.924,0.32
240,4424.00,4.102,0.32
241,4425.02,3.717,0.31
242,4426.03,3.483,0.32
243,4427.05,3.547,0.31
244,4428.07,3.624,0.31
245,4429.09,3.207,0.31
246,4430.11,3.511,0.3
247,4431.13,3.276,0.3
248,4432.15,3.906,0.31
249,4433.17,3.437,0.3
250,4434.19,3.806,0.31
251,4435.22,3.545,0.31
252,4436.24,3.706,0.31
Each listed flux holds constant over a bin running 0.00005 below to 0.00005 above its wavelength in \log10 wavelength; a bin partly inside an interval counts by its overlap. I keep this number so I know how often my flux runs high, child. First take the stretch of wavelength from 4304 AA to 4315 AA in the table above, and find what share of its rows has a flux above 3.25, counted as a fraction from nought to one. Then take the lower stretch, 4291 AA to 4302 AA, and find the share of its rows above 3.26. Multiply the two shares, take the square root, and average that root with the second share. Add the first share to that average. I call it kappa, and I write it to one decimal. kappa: 0.2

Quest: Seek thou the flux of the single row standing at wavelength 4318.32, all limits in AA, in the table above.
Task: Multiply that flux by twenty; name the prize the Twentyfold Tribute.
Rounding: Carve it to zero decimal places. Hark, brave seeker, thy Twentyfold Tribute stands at 72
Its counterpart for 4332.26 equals 74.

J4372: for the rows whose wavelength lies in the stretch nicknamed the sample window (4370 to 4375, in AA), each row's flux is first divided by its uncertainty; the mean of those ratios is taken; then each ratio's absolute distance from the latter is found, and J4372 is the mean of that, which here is 0.84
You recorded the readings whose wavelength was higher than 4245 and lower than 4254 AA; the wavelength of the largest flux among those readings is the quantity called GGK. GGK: 4251.23 AA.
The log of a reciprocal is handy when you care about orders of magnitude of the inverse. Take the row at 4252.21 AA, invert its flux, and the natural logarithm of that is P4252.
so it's -1.02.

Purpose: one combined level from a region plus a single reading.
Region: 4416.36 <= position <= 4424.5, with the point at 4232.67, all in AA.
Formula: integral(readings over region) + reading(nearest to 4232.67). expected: 33.3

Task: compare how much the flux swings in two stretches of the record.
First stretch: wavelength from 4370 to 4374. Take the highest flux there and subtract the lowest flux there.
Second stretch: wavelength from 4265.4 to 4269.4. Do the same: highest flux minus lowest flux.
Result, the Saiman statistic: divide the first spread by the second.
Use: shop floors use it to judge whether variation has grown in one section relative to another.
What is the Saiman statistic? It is 1.6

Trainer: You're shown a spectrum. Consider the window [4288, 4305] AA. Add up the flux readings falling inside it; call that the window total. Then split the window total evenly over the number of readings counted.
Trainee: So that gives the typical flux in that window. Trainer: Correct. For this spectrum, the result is 2.6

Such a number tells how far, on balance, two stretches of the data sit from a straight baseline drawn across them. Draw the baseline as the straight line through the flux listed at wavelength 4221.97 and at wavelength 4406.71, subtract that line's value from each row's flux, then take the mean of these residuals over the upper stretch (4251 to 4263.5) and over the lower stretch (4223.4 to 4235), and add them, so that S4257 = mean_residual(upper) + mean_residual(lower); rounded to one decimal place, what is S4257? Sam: -0.6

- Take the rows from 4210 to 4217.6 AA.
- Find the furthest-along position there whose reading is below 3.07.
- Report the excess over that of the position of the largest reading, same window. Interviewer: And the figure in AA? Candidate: -3.9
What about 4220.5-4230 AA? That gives -7.8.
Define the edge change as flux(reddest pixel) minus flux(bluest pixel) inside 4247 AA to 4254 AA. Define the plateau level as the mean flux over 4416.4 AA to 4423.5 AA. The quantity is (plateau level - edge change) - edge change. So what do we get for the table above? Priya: 4.1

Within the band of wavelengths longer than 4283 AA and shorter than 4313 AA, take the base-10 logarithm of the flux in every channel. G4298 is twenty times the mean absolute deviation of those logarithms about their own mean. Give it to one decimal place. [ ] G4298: 1.0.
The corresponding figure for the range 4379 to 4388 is 0.4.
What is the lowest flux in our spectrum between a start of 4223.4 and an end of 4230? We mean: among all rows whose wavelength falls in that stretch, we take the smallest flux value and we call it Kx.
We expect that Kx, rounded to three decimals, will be 2.384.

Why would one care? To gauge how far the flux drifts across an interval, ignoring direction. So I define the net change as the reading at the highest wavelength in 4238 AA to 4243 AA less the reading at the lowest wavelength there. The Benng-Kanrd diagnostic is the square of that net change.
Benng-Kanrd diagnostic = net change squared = 0.27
